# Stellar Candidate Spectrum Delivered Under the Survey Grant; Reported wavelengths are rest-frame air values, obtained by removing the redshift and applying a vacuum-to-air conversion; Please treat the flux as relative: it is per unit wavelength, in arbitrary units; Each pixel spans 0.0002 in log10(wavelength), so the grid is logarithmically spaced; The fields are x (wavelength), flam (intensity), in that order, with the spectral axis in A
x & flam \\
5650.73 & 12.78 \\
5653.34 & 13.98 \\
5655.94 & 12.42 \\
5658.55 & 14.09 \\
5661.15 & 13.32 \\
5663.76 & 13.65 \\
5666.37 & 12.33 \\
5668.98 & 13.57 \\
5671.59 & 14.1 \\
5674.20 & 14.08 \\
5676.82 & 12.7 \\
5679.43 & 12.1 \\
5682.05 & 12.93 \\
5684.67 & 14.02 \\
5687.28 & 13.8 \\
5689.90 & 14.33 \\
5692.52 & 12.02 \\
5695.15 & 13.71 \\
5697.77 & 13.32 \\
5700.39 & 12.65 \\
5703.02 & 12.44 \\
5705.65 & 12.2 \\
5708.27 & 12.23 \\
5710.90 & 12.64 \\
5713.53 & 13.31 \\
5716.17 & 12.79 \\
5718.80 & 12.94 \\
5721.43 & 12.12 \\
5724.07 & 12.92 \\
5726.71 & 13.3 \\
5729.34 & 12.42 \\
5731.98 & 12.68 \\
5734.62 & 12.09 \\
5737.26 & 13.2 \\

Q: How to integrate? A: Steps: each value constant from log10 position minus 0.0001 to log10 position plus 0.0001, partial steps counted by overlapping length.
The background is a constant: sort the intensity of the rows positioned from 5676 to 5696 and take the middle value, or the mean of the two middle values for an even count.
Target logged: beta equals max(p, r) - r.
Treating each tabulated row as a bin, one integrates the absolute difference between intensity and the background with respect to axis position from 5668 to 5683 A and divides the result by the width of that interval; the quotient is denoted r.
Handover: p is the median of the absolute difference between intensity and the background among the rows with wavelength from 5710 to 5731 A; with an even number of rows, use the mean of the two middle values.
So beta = 0.00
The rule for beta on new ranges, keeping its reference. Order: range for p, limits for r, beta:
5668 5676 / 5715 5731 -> 0.19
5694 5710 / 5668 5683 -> 0.09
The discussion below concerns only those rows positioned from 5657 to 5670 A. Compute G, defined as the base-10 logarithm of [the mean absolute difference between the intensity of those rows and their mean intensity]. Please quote -0.34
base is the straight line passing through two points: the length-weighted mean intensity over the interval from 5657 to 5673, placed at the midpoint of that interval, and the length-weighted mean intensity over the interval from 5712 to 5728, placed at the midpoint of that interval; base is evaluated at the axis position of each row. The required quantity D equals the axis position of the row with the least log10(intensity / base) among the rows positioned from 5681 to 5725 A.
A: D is 5692.52 A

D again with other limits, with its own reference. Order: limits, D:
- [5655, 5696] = 5679.43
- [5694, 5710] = 5705.65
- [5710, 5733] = 5721.43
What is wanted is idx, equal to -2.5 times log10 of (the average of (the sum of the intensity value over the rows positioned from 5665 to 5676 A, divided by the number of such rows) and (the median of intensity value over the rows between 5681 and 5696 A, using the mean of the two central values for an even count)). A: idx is -2.84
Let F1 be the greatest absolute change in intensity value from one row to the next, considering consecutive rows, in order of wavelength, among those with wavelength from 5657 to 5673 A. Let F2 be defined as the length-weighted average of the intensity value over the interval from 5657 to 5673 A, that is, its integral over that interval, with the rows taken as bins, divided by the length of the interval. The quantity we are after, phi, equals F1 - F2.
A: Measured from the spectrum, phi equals -12.2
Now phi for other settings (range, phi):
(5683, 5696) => -11.2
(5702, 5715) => -11.9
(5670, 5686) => -12.0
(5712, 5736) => -11.9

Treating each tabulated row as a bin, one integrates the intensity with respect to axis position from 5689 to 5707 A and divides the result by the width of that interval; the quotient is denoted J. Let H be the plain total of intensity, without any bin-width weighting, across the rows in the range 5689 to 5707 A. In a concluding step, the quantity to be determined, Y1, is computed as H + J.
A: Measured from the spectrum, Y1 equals 104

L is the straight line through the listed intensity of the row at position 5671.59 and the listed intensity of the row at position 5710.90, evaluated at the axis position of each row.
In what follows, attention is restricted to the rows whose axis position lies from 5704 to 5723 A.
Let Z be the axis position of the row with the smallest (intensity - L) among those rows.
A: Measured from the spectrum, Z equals 5705.65 A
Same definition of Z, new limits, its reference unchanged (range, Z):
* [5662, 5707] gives 5666.37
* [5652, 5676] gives 5655.94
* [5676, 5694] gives 5679.43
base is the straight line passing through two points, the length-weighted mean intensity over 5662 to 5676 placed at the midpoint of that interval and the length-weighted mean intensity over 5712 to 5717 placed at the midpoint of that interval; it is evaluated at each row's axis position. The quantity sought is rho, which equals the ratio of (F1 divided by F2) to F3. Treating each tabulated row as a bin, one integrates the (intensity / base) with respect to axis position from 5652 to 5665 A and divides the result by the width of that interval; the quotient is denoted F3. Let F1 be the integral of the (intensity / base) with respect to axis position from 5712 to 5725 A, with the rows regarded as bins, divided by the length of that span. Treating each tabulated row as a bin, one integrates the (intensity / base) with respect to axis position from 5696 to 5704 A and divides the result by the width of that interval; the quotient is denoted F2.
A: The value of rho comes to 1.02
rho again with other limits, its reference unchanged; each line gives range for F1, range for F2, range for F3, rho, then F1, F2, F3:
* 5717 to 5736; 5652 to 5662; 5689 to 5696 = 0.99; 0.98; 0.987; 1.000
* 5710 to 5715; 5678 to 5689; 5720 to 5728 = 1.01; 0.99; 0.993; 0.987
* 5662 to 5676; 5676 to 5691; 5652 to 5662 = 1.01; 1.00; 0.998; 0.987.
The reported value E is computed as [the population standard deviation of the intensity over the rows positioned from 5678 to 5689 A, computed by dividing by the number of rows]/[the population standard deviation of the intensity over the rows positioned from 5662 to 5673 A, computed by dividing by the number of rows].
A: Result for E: 1.2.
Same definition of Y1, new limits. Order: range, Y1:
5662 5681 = 106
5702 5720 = 101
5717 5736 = 101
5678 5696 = 106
